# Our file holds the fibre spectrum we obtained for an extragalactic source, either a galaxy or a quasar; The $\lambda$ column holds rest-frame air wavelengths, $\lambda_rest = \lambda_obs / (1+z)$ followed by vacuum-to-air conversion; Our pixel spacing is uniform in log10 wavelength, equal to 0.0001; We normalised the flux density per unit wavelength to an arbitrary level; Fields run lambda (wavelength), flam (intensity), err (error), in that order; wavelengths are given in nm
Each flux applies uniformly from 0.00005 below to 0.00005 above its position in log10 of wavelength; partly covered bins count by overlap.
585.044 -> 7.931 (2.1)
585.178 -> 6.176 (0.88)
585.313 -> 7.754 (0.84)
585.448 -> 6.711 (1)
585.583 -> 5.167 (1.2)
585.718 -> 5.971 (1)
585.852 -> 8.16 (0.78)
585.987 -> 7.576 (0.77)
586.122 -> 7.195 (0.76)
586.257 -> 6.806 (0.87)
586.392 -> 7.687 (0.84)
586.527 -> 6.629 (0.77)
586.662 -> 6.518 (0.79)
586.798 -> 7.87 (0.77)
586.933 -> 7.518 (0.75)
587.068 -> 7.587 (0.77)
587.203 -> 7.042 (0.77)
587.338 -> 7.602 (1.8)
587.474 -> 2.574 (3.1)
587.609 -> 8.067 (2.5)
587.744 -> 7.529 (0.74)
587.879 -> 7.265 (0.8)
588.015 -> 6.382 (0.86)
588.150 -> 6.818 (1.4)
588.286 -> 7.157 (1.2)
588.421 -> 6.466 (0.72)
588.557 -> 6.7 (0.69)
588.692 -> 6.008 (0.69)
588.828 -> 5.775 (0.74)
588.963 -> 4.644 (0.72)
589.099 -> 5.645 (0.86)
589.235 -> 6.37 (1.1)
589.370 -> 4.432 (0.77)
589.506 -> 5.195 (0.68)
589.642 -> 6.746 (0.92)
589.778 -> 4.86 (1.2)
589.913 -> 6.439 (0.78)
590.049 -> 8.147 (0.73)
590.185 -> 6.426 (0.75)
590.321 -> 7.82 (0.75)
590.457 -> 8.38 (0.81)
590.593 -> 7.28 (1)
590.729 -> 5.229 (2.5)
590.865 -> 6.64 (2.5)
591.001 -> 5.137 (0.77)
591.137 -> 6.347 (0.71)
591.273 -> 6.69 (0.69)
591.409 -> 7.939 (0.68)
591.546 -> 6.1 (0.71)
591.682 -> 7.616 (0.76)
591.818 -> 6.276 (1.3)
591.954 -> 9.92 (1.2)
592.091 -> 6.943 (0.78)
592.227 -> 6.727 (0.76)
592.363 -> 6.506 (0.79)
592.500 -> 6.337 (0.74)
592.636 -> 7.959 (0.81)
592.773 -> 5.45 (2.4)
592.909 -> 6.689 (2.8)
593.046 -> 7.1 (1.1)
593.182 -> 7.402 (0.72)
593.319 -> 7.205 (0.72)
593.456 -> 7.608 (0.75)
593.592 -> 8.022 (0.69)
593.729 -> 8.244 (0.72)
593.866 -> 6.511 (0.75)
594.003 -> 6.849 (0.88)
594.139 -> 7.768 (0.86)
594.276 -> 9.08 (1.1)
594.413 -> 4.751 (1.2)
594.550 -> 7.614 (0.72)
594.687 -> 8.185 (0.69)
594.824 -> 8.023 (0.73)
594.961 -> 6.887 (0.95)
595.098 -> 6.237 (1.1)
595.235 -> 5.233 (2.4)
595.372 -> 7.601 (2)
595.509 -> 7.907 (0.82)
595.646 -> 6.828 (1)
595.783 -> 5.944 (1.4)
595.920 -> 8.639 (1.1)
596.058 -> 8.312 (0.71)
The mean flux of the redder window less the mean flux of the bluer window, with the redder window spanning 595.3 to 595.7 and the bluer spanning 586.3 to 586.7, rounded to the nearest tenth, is 0.5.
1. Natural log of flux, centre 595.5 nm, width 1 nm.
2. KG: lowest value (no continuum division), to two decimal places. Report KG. 1.65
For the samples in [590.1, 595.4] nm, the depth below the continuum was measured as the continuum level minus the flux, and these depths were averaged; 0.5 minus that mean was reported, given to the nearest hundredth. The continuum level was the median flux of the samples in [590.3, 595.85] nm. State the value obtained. 0.60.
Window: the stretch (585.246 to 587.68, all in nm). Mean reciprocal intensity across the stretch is 0.155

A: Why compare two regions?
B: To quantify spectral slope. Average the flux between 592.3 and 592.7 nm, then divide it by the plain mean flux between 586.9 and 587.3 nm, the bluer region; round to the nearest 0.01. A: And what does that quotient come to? 0.94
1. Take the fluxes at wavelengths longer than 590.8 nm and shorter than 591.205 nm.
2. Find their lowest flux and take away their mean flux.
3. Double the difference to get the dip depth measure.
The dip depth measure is -1.8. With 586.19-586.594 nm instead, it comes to -0.8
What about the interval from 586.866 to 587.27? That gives -0.7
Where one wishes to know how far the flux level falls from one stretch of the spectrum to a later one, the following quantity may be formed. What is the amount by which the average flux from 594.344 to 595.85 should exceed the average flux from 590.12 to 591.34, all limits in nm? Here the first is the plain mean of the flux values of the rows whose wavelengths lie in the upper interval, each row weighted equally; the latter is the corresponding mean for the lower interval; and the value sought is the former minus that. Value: 0.18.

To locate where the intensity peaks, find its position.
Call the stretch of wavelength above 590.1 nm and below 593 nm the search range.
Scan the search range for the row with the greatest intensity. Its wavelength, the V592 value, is 591.954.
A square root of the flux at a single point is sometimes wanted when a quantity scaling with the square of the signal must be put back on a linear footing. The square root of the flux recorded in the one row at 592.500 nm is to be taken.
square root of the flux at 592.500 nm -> 2.5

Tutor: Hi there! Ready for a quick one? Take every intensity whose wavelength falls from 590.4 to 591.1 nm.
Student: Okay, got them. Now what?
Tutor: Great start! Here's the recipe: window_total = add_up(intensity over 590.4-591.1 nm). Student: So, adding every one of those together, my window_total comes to 33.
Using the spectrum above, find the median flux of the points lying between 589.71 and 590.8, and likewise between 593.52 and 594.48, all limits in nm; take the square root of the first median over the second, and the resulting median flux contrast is 0.94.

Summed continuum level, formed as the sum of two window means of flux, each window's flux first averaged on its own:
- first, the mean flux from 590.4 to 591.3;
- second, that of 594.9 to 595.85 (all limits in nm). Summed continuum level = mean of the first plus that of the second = 13.2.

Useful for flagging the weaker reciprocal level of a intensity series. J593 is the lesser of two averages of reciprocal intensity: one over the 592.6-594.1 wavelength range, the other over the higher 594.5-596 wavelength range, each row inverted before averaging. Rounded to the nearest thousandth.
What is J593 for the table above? 0.141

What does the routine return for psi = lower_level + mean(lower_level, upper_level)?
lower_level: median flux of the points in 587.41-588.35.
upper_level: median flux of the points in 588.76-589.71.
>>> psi 13.6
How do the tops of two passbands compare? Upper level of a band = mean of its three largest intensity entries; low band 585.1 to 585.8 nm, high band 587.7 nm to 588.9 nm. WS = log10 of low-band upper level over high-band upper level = -0.027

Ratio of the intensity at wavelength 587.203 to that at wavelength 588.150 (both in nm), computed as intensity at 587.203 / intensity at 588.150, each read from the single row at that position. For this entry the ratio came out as 1.03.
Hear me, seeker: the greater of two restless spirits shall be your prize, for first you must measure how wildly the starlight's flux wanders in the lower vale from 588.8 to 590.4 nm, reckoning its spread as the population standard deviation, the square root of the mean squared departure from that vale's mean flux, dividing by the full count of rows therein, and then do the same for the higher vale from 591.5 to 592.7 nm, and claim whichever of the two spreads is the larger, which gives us 1.14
